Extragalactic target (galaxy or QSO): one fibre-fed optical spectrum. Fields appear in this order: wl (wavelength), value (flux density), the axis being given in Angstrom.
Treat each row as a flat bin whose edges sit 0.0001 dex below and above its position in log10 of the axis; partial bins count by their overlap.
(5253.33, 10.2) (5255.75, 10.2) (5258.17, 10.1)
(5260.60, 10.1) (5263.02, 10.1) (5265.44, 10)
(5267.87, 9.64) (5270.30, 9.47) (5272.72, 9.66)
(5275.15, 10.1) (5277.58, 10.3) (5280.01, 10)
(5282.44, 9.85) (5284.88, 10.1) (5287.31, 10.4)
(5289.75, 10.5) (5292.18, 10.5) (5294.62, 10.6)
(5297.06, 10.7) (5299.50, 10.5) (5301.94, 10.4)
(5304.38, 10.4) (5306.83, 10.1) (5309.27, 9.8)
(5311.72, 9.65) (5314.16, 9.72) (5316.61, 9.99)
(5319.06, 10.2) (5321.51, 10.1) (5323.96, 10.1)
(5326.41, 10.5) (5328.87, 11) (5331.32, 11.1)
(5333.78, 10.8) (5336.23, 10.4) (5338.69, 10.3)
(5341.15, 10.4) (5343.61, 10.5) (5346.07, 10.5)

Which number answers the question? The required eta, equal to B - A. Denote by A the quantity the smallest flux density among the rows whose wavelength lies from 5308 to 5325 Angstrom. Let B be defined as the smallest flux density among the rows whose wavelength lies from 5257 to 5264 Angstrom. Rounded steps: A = 9.65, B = 10.1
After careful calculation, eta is 0.45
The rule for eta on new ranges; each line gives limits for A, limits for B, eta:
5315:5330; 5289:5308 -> 0.11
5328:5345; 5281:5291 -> -0.45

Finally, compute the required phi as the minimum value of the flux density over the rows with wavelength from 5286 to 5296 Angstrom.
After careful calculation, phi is 10.4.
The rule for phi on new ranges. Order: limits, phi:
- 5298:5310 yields 9.8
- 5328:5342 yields 10.3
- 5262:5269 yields 9.64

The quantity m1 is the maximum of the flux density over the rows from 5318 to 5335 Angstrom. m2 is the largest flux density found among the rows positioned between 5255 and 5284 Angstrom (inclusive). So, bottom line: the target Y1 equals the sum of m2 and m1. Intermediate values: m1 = 11.1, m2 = 10.3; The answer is 21.4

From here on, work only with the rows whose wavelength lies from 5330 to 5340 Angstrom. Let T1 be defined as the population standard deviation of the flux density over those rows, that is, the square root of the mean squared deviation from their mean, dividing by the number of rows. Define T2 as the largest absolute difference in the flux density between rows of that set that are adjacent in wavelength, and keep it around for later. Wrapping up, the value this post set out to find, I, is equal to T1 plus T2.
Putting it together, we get 0.72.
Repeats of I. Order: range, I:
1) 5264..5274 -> 0.55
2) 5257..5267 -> 0.14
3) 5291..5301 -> 0.28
